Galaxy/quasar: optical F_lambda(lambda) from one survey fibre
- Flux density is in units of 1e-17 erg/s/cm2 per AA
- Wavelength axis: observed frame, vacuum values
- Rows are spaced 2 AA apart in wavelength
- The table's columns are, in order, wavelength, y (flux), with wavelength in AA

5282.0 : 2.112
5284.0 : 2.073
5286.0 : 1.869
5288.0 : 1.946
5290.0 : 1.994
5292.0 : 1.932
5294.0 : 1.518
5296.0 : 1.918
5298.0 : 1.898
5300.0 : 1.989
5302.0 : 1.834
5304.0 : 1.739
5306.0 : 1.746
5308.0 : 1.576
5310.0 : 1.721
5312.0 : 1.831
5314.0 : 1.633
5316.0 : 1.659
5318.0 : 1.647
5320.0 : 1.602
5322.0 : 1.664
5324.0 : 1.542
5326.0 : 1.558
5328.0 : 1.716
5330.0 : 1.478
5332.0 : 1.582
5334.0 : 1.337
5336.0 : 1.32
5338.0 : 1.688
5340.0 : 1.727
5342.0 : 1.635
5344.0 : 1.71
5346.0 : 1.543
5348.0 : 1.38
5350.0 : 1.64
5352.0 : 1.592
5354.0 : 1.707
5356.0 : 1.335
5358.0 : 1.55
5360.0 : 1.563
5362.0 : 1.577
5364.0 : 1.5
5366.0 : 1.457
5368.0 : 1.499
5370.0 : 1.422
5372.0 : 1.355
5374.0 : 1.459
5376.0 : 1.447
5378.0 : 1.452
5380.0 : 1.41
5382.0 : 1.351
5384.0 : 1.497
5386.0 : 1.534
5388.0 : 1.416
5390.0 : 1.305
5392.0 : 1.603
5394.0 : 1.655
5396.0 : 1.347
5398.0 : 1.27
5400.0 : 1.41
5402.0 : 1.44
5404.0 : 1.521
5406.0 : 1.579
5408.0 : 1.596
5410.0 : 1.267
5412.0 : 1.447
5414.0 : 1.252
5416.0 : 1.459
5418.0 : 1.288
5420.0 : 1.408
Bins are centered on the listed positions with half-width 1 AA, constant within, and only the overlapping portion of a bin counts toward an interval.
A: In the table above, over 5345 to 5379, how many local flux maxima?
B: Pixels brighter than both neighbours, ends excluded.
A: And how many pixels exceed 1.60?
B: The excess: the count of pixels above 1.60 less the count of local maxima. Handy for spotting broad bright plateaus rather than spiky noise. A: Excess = -3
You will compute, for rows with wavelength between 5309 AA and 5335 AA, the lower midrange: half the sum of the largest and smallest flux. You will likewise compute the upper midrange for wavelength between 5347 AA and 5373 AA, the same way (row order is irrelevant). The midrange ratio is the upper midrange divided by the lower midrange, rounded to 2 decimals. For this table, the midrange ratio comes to 0.96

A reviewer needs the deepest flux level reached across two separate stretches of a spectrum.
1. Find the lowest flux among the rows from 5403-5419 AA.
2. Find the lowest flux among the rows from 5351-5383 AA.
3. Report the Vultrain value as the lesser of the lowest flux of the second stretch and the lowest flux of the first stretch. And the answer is 1.25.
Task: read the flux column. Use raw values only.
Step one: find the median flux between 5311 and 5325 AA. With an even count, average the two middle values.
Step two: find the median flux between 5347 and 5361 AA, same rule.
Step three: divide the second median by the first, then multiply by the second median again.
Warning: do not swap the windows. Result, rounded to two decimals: 1.48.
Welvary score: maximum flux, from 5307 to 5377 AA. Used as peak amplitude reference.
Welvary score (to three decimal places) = 1.831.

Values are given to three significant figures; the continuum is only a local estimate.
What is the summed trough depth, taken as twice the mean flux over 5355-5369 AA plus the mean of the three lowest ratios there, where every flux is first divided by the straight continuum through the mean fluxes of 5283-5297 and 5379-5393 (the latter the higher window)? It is 2.84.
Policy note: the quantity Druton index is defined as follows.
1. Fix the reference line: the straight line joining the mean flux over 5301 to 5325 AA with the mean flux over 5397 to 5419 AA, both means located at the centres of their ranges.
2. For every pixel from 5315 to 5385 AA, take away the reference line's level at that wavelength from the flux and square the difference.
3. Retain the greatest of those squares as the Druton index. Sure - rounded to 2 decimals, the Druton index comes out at 0.09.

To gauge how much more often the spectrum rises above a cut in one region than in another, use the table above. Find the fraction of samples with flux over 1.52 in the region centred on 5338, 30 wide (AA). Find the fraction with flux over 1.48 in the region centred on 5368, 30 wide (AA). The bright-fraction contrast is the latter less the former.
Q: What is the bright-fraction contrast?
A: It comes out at -0.33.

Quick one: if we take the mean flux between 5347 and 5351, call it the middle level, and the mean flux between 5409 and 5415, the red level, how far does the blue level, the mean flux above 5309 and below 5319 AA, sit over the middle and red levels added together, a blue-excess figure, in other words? -1.13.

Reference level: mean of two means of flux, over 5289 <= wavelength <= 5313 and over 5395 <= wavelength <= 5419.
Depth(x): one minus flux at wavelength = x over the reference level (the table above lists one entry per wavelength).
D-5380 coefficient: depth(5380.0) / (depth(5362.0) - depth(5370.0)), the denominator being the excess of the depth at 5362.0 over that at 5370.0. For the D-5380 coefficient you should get -1.3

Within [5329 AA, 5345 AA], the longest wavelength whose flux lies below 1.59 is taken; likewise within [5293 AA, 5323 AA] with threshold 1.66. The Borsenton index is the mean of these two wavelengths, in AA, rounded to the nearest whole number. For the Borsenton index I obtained 5328 AA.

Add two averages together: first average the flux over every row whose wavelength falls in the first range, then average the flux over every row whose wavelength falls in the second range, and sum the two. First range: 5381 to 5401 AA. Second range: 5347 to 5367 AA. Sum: 2.97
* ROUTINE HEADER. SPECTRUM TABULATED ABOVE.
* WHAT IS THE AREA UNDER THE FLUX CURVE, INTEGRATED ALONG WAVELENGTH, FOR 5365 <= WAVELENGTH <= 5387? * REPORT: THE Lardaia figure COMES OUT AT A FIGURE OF 32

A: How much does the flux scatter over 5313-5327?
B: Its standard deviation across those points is 0.05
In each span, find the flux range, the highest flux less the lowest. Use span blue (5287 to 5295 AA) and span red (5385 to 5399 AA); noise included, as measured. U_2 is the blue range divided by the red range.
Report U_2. 1.24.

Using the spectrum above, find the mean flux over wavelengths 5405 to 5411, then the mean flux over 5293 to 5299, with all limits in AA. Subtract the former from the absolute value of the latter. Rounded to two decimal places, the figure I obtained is 0.30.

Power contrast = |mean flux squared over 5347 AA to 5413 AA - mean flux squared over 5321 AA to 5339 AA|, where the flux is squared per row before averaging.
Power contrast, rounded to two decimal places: 0.22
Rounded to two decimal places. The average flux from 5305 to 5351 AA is 1.61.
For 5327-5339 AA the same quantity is 1.52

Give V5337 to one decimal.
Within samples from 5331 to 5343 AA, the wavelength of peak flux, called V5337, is 5340.0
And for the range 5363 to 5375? 5364.0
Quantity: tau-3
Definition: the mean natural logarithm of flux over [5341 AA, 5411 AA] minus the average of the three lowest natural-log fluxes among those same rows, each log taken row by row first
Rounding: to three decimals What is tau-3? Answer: 0.146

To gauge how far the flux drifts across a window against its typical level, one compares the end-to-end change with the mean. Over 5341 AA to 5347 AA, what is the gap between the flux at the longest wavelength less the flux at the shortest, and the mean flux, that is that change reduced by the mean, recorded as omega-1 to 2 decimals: -1.72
